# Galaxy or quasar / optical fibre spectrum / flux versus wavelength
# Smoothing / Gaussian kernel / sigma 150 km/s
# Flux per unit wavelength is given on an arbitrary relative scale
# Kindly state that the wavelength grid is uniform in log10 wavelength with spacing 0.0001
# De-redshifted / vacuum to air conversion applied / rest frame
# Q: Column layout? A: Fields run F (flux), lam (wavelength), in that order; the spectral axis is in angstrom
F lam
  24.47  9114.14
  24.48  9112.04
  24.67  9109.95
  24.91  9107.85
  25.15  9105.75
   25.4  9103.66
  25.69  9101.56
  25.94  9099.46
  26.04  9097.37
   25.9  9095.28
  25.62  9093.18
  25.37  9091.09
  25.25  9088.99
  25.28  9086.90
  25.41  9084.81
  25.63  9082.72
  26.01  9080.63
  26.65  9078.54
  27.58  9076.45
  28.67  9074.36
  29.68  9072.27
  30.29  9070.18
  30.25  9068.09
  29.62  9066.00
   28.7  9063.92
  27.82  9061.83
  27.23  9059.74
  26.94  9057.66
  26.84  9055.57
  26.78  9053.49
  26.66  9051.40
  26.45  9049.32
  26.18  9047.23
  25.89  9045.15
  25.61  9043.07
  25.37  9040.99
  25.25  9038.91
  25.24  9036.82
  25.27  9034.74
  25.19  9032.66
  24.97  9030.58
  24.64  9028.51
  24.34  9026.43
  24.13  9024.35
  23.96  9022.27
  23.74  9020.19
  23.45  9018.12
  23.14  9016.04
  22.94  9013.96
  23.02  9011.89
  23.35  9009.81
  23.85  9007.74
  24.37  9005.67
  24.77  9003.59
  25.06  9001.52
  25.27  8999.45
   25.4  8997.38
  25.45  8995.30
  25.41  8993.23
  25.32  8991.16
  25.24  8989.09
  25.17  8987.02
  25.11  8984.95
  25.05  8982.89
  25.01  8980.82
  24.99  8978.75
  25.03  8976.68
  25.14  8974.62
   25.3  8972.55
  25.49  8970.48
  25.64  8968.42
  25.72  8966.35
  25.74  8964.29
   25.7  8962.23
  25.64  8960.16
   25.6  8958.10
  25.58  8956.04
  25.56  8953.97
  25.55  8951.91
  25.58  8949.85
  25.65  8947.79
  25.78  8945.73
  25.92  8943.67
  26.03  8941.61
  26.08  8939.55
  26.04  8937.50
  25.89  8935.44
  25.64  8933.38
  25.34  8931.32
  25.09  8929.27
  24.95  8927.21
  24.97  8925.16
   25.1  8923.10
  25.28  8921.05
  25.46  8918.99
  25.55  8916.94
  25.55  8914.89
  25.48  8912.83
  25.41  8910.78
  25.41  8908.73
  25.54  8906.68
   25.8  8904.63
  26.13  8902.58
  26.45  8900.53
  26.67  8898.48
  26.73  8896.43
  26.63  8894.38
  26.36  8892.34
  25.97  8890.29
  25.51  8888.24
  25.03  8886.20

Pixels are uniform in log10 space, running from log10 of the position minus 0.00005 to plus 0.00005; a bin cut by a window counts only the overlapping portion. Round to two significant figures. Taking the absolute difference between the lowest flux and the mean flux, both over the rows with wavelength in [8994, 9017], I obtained 1.3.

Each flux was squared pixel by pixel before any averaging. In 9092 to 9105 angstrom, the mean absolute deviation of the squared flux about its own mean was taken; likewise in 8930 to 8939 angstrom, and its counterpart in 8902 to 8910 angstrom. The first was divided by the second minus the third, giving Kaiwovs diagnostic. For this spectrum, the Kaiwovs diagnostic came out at -25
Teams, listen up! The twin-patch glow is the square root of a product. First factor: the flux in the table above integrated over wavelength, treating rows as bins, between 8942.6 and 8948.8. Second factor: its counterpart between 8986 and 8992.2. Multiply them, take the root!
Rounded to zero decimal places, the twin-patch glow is 158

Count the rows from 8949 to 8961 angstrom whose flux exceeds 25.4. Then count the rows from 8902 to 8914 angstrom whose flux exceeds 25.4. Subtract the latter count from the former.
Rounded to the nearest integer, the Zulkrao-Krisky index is 0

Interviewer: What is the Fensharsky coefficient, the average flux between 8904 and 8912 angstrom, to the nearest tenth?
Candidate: 25.5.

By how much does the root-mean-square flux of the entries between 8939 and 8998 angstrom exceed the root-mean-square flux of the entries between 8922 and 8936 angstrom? 0.2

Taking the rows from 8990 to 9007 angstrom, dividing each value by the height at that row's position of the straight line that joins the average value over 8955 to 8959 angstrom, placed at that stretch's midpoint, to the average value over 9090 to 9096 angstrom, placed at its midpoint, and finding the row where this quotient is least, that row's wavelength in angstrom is 9005.67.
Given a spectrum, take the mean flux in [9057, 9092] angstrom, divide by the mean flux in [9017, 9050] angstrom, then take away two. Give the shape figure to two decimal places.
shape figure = -0.90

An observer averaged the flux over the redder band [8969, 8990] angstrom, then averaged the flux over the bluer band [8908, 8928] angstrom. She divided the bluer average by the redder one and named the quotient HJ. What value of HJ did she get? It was 1.01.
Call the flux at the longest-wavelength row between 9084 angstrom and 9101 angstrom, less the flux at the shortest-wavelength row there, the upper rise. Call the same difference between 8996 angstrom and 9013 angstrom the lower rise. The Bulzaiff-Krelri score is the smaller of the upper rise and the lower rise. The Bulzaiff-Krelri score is -2.4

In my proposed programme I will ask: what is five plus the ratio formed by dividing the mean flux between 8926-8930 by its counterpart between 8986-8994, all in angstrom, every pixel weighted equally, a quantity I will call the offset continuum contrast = 5.99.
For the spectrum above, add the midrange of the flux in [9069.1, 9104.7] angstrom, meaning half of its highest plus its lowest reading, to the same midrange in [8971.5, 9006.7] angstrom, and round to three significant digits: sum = 52.7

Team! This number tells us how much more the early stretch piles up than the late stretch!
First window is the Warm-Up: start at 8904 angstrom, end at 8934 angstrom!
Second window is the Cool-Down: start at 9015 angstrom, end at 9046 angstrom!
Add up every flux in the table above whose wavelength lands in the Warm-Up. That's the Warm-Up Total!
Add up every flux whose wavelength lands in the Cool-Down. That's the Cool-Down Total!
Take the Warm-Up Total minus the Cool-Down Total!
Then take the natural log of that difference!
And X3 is 2.34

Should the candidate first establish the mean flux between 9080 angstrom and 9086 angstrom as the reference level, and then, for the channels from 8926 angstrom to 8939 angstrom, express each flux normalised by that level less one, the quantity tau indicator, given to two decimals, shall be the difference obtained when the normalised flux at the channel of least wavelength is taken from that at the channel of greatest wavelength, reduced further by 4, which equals -3.96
